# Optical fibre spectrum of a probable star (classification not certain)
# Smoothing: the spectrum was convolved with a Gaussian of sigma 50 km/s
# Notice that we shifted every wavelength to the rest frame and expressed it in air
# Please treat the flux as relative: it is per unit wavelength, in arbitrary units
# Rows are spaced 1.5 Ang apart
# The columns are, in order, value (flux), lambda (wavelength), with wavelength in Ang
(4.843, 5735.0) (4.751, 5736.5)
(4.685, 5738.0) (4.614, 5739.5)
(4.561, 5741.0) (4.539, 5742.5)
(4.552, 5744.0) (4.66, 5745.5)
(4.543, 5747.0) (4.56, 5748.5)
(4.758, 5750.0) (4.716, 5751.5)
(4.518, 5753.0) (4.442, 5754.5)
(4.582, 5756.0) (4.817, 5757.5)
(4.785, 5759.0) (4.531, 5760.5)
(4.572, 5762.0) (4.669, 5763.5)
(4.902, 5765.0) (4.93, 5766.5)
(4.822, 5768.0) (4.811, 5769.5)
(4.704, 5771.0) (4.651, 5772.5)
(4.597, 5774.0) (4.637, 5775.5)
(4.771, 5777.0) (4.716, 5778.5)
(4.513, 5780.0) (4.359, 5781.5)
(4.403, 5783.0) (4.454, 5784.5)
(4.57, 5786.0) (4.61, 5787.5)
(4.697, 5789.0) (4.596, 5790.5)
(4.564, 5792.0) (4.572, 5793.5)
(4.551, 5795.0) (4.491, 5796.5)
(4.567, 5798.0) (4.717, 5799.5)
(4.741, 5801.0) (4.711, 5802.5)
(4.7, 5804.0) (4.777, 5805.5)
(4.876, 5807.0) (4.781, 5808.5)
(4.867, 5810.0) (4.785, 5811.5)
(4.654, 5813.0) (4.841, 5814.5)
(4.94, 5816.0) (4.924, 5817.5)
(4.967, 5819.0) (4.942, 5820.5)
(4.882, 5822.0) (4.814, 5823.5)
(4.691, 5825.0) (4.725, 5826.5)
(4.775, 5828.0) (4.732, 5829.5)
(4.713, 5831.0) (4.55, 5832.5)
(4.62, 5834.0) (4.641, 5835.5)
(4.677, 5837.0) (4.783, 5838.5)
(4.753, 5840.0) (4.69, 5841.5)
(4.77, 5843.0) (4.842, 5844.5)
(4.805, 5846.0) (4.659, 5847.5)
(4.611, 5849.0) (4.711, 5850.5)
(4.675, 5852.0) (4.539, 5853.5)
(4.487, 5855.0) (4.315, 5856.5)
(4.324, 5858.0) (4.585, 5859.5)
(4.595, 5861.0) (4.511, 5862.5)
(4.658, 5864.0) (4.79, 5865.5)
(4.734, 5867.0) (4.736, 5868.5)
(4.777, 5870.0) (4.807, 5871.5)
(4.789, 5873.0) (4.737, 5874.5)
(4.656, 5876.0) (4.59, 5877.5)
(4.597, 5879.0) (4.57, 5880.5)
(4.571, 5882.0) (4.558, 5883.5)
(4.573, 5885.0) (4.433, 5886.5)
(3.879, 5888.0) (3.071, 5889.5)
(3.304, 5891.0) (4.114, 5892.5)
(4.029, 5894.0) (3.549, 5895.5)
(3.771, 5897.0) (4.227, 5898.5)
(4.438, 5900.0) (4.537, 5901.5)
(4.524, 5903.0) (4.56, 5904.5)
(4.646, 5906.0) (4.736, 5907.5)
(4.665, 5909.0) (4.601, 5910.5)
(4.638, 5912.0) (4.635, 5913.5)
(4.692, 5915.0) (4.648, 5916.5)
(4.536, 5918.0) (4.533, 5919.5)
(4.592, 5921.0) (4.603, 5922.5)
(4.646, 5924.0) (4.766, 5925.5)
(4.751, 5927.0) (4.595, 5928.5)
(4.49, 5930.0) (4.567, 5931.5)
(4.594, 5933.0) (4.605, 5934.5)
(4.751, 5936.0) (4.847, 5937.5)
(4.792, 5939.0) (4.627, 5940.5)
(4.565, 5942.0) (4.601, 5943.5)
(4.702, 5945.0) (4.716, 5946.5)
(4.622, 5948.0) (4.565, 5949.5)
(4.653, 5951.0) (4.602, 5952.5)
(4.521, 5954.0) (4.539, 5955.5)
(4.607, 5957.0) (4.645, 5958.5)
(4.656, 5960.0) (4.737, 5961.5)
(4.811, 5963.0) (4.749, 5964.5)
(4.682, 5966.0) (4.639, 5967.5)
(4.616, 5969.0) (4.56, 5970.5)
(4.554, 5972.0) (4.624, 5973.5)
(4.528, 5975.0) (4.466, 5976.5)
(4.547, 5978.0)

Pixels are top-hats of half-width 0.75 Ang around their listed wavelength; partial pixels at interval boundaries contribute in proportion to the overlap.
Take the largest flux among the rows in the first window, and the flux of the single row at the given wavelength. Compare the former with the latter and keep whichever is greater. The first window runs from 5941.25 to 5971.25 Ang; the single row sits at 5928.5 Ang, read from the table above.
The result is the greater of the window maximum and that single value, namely 4.81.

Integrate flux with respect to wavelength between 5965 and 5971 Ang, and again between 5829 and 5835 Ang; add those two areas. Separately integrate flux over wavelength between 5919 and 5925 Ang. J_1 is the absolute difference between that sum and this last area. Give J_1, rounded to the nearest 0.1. 28.1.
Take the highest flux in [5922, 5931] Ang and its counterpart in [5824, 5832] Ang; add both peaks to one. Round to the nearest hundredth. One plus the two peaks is 10.54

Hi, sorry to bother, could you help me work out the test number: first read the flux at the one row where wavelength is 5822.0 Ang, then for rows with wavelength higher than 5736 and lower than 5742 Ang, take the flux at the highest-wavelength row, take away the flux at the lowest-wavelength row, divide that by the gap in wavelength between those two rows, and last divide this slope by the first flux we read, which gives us -0.009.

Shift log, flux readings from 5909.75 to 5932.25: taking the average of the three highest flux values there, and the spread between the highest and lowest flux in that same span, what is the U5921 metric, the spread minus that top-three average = -4.46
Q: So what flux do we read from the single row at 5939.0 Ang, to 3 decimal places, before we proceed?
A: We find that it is 4.792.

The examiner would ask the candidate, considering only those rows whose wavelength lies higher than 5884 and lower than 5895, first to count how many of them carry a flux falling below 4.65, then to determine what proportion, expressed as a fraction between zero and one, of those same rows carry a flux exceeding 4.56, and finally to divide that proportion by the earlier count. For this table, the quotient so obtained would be 0.02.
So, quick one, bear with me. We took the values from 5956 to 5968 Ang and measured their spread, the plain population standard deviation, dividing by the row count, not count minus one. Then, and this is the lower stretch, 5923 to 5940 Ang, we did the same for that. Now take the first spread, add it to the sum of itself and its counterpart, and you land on 0.24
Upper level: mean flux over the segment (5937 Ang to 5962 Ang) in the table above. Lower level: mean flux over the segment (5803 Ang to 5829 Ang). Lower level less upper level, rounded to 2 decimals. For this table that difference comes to 0.17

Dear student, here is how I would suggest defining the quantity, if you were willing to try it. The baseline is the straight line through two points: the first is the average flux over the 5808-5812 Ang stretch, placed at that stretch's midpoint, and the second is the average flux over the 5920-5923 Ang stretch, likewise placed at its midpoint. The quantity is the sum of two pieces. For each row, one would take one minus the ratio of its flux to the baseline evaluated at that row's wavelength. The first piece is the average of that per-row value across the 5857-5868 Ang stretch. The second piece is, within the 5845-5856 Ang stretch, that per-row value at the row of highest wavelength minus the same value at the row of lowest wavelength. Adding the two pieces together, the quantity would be 0.09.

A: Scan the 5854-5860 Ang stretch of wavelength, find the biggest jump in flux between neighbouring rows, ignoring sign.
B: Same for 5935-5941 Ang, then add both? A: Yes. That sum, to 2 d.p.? 0.43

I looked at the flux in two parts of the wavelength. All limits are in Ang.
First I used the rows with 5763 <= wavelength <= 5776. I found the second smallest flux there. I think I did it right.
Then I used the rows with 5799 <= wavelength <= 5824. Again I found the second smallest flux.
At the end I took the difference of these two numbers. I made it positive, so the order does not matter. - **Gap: 0.06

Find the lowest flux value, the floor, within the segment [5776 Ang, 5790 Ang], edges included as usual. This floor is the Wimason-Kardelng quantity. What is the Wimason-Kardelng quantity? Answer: 4.359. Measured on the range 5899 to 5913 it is 4.438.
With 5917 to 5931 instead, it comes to 4.49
